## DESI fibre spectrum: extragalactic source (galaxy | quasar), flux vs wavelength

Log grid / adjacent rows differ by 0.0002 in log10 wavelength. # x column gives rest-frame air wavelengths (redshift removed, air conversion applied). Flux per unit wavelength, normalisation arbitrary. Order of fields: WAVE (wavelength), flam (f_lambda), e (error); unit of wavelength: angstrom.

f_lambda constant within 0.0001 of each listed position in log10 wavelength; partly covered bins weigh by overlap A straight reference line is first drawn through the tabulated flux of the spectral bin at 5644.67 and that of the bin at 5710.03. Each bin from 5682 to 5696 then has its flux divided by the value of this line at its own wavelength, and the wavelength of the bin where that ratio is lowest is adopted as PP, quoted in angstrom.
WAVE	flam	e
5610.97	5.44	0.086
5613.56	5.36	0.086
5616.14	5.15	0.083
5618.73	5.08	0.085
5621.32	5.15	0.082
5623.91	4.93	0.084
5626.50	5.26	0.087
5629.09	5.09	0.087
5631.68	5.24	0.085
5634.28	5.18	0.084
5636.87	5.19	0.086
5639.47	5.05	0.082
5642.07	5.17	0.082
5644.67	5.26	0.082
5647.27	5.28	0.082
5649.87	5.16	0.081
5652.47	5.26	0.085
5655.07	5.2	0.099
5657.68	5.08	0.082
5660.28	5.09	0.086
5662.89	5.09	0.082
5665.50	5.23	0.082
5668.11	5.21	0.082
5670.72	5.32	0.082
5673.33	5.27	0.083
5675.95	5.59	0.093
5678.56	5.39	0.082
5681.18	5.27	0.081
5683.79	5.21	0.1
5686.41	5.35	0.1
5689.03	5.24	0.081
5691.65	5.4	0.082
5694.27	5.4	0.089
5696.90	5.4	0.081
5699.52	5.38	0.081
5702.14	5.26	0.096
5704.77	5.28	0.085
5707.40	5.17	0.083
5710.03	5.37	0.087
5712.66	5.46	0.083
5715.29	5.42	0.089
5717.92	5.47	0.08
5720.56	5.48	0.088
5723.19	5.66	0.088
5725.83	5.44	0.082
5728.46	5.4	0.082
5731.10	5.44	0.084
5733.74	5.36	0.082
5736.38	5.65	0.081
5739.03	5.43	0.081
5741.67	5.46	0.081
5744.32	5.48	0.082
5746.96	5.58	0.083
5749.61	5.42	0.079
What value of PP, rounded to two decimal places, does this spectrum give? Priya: 5683.79 angstrom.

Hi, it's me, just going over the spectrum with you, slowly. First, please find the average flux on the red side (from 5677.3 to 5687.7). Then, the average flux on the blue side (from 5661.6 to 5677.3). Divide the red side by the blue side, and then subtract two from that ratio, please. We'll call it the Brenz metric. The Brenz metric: -1.00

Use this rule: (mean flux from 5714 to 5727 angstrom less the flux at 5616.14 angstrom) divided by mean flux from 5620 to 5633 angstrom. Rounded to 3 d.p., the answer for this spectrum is 0.067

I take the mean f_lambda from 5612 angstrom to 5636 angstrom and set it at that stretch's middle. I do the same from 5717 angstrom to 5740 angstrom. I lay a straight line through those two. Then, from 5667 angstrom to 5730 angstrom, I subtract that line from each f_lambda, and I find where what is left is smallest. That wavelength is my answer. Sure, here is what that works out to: 5707.40 angstrom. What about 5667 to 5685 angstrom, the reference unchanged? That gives 5683.79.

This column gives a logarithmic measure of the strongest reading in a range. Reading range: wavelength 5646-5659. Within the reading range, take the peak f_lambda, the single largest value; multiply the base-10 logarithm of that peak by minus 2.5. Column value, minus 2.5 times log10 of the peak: -1.81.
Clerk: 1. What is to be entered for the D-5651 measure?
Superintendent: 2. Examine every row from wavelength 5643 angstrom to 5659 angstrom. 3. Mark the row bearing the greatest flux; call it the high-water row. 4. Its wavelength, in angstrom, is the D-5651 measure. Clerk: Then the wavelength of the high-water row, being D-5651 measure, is 5647.27 angstrom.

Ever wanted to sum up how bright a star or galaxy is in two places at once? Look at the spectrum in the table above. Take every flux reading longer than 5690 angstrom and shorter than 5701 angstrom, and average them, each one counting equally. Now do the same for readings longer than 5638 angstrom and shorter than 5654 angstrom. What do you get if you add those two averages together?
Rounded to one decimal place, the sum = 10.6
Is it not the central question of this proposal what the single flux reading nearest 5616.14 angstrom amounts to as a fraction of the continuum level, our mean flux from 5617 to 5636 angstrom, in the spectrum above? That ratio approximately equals 1.00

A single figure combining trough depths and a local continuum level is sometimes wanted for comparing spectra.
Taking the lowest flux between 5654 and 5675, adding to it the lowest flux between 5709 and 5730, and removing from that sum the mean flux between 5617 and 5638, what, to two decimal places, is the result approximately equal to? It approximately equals 5.31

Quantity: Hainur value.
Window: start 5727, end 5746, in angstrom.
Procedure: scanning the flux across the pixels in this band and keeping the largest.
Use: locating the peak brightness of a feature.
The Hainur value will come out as 5.65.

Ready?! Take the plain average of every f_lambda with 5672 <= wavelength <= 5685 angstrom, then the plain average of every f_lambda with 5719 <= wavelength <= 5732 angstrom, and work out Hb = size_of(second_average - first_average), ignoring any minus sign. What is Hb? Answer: 0.14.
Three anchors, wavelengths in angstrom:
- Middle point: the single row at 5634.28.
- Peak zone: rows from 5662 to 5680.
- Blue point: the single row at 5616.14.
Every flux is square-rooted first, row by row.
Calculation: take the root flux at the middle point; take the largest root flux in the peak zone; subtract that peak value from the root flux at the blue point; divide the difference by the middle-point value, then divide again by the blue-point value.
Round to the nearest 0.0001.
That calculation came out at -0.0184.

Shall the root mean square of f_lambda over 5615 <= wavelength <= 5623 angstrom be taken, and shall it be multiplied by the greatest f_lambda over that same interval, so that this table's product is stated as 26.4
